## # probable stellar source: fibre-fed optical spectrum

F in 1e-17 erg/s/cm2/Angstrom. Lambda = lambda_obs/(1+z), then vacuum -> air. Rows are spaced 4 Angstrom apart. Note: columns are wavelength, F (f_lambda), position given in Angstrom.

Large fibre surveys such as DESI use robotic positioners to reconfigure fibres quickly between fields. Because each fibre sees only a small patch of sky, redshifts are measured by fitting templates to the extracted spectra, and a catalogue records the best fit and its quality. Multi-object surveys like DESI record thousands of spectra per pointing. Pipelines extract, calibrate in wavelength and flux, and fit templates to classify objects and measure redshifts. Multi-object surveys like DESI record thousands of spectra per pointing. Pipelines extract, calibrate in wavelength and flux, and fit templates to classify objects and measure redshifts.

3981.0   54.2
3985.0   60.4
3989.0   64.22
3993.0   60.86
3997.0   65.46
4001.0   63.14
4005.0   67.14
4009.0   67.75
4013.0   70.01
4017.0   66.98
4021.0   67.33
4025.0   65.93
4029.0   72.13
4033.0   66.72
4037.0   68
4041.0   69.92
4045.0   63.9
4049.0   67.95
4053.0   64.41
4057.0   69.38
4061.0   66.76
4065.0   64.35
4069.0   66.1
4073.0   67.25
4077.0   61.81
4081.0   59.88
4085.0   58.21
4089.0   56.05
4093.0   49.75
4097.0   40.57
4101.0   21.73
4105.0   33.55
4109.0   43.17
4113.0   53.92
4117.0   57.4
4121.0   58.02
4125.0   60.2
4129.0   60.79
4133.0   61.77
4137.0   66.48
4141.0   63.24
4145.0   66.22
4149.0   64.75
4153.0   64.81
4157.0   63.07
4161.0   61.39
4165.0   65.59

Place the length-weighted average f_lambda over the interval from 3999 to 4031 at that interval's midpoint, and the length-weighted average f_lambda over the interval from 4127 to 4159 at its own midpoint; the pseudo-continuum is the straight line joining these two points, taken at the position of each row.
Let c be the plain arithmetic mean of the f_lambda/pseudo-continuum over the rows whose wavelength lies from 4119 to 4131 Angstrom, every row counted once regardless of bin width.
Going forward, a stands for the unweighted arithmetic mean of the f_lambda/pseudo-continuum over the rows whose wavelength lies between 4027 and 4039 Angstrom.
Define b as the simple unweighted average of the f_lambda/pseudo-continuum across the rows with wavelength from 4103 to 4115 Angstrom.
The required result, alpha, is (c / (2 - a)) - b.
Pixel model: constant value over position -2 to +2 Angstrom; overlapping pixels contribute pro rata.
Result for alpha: 0.28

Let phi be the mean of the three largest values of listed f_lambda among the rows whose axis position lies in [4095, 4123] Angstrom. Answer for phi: 56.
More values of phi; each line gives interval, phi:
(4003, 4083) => 71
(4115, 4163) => 66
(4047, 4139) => 68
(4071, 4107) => 63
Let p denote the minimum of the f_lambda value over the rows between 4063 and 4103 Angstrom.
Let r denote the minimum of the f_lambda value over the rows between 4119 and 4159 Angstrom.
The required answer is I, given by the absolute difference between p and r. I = 36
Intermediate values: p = 21.73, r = 58.02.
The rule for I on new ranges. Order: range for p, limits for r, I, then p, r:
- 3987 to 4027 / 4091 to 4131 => 39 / 60.86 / 21.73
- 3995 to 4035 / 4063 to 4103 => 41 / 63.14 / 21.73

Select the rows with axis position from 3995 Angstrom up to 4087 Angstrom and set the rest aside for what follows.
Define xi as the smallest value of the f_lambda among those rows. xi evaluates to 58.21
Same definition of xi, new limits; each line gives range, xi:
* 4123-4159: 60.2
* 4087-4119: 21.73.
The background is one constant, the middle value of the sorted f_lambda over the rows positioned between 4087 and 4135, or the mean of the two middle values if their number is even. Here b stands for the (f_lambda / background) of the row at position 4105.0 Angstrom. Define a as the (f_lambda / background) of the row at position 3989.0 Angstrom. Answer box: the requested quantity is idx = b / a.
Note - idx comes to 0.52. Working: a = 1.17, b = 0.61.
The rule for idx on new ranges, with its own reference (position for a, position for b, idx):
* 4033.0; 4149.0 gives 0.97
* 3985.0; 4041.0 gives 1.16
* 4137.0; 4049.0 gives 1.02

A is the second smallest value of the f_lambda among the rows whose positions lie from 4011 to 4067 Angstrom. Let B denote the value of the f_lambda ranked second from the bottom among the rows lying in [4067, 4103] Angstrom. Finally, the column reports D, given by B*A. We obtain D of 2611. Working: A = 64.35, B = 40.57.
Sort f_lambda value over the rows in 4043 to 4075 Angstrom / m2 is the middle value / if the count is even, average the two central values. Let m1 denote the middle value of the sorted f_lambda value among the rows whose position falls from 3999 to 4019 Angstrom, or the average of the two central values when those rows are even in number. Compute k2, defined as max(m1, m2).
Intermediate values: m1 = 67.1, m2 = 66.4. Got 67.1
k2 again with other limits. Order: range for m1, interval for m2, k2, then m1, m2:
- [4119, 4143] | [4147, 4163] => 63.9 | 61.3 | 63.9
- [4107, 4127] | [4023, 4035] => 66.7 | 57.4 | 66.7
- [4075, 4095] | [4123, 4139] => 61.3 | 58.2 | 61.3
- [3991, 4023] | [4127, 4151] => 67.1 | 67.1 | 64.0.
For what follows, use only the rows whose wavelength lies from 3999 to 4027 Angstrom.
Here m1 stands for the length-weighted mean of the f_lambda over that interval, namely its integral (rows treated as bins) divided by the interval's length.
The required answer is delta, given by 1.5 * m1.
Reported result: 100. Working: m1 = 67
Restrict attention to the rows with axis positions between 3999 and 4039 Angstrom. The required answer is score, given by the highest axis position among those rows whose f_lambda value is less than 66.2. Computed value 4025.0 Angstrom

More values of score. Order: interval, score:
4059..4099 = 4097.0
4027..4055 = 4053.0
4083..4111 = 4109.0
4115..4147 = 4141.0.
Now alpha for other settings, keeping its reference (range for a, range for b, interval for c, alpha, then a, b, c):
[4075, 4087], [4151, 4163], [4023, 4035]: -0.06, 0.91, 0.99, 1.02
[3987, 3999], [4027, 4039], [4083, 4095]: -0.25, 0.93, 1.03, 0.84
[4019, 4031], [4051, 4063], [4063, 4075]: 0.01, 1.02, 1.01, 1.00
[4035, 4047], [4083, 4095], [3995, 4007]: 0.13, 1.01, 0.84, 0.96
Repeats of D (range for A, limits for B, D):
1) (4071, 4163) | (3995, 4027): 2196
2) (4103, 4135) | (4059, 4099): 2148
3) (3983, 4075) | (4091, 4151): 2042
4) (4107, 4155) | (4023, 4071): 3470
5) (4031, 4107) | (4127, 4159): 2072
